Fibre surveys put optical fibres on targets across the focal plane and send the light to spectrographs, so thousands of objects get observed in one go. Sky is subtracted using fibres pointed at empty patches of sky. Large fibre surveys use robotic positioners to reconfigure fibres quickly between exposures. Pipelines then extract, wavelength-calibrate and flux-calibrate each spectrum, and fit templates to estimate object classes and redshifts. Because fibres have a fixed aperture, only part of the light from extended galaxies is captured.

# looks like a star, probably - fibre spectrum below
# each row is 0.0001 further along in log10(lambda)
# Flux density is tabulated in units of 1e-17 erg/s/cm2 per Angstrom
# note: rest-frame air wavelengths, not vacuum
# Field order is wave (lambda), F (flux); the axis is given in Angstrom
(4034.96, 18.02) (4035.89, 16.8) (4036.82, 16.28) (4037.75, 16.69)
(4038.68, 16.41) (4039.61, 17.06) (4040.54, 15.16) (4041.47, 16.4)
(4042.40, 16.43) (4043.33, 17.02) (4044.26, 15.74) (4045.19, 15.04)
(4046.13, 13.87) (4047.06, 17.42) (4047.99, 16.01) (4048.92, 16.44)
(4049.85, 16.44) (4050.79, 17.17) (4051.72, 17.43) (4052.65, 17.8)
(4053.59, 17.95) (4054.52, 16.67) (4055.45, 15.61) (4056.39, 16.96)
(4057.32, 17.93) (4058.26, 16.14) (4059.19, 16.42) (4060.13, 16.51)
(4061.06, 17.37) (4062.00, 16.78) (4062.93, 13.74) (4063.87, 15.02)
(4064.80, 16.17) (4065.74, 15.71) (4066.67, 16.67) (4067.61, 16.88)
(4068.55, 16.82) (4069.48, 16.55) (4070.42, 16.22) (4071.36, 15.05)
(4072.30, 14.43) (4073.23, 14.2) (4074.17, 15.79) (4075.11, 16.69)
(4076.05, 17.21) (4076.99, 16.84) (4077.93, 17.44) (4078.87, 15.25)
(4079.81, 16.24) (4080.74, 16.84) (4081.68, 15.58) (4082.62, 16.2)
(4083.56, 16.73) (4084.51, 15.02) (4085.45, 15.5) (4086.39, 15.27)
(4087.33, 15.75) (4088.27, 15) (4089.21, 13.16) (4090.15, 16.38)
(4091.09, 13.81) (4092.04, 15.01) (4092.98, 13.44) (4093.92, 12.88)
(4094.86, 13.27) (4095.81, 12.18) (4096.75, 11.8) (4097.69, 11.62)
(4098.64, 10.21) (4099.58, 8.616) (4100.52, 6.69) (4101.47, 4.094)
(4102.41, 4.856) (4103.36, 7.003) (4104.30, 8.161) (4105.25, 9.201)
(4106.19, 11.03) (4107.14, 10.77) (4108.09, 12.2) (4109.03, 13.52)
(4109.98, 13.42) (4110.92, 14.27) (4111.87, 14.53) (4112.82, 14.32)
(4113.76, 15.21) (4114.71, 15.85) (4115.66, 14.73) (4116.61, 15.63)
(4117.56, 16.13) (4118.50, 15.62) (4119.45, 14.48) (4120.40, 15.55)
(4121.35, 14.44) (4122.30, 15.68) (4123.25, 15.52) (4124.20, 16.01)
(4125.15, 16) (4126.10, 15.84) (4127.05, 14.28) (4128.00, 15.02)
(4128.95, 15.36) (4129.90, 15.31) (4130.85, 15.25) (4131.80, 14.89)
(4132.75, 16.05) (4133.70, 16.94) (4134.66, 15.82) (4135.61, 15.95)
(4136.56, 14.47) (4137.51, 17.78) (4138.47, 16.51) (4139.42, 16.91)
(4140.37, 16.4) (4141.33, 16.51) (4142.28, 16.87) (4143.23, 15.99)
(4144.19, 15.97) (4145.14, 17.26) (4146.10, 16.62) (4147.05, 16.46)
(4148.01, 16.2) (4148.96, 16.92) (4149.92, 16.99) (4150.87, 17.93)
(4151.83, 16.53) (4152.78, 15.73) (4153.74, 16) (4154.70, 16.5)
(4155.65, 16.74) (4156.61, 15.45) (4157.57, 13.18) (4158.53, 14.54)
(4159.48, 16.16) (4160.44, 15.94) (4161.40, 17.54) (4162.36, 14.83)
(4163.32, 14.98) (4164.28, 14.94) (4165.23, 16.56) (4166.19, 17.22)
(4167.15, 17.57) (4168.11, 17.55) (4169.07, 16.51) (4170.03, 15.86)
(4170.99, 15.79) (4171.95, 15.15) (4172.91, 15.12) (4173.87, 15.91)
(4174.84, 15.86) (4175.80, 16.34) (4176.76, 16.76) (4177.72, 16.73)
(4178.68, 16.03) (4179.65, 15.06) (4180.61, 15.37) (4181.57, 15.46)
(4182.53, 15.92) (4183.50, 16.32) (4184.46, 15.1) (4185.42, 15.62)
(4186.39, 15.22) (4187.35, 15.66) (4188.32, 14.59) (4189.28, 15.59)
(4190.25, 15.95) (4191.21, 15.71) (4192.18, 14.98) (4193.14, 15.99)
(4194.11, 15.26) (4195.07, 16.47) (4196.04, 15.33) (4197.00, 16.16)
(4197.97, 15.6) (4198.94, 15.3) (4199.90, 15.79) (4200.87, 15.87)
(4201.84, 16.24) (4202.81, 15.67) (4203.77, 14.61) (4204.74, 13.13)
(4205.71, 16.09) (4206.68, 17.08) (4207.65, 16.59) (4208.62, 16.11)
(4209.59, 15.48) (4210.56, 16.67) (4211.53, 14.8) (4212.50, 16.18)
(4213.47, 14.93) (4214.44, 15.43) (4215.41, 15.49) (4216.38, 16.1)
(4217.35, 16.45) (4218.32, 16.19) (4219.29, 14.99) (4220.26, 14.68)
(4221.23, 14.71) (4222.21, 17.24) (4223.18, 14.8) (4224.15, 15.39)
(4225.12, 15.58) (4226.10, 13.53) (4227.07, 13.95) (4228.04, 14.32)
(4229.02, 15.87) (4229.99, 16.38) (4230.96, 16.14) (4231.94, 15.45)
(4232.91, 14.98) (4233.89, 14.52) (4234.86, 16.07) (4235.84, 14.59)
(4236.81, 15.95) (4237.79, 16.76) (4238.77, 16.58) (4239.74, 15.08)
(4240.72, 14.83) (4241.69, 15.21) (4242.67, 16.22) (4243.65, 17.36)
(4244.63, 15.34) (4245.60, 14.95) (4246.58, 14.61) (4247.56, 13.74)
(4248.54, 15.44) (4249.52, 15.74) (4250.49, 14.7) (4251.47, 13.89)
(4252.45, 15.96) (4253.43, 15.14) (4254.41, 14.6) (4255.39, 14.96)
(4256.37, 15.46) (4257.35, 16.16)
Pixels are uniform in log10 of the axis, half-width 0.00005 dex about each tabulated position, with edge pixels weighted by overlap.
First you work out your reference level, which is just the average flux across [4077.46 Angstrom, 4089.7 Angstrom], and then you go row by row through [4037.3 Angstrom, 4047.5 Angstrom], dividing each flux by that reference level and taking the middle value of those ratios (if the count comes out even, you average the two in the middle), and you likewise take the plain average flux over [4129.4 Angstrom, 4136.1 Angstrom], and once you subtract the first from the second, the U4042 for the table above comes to 14.7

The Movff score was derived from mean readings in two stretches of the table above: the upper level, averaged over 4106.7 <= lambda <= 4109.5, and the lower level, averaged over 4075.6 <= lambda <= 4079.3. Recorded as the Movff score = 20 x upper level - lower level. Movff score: 227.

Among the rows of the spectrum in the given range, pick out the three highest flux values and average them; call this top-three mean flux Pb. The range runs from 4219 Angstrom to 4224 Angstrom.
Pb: 15.7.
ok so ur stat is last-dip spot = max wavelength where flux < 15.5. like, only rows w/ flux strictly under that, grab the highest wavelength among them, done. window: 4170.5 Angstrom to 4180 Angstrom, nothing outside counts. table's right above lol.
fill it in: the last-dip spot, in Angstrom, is 4179.65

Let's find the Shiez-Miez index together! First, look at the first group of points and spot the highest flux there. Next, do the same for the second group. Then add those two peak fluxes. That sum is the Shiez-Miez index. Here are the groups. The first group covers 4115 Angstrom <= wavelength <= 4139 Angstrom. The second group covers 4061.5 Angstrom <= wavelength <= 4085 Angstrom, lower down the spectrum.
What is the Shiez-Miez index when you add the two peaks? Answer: 35.2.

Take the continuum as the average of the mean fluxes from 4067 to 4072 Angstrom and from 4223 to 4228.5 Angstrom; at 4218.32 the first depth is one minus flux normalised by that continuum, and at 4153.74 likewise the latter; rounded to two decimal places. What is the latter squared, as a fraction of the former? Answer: -0.03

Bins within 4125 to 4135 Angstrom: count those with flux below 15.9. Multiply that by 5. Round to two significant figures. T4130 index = 40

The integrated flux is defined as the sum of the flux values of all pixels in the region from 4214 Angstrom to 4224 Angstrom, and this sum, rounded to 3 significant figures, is 156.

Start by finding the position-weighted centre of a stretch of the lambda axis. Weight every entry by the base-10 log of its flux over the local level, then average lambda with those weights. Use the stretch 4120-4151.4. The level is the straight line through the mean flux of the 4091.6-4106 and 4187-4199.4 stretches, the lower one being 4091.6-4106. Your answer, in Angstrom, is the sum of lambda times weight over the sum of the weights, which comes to 4135.4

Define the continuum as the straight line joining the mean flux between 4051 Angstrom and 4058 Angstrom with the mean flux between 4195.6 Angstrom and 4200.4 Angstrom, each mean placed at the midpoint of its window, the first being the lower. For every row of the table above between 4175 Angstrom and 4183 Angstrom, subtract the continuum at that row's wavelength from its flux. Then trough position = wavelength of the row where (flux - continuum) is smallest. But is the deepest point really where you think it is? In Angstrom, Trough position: 4179.65 Angstrom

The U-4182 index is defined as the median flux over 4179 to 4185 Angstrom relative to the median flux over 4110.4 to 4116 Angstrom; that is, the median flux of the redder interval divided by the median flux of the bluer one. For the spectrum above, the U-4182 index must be 1.05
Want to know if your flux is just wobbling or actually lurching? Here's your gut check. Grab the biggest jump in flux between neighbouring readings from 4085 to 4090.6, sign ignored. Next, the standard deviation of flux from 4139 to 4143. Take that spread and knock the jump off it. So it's -3.0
